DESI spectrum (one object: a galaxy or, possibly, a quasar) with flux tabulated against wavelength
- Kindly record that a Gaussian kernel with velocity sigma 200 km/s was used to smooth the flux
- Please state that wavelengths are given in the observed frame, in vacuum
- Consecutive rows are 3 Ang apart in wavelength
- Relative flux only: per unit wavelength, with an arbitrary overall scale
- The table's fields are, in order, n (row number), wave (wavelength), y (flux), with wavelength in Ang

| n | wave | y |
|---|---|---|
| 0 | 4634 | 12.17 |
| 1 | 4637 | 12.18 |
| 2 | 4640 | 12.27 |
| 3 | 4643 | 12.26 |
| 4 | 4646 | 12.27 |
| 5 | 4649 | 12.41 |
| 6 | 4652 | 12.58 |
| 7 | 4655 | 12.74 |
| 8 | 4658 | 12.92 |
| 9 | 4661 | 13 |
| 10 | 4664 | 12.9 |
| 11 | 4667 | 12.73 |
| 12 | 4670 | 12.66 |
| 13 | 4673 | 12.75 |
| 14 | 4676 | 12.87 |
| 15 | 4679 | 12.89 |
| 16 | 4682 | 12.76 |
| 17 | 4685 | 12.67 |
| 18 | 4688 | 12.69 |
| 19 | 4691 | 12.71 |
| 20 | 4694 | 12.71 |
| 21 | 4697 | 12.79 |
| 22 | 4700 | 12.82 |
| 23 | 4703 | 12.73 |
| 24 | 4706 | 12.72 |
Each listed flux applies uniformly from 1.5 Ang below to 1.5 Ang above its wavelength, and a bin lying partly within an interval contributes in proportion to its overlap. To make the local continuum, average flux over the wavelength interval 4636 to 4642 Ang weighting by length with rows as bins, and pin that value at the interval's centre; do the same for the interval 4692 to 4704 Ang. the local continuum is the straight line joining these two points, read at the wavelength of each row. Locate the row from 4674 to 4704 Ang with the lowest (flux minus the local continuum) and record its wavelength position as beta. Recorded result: 4703 Ang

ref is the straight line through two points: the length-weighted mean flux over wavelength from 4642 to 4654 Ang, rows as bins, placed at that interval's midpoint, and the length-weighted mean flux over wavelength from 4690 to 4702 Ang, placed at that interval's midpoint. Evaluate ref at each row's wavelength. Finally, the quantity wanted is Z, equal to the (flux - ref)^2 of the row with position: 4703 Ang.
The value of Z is 0.006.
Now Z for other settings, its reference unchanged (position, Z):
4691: 0.000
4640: 0.005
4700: 0.001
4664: 0.145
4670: 0.009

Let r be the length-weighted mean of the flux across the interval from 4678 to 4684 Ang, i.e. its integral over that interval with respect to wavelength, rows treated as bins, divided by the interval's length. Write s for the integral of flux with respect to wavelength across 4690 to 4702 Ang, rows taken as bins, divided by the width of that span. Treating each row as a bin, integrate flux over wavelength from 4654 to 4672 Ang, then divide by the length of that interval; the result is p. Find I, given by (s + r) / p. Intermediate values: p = 12.8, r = 12.8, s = 12.8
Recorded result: 1.99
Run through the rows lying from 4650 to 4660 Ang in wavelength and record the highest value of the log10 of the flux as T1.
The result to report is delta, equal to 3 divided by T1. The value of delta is 2.70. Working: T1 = 1.11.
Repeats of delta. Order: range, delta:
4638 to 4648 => 2.76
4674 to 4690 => 2.70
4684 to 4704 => 2.71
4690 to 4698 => 2.71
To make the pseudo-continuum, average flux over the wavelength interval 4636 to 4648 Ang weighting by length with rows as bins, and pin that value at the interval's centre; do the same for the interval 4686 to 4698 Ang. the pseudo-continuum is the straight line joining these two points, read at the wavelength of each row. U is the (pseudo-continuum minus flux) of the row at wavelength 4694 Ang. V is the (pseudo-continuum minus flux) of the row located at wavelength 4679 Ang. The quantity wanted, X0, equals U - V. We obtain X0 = 0.3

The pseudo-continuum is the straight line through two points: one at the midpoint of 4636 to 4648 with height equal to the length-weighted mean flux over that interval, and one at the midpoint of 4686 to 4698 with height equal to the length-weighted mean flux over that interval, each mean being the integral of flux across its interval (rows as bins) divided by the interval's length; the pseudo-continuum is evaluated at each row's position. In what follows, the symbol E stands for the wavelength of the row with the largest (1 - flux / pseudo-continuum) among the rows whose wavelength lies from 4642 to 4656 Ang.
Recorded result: 4646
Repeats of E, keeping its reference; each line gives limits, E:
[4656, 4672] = 4670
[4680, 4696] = 4694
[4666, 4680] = 4670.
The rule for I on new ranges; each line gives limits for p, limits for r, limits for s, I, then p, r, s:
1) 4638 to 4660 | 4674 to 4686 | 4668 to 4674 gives 2.04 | 12.5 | 12.8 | 12.7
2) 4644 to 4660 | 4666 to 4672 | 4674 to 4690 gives 2.02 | 12.6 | 12.7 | 12.8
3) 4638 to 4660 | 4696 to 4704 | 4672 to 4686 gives 2.05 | 12.5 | 12.8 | 12.8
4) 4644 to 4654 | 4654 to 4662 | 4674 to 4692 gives 2.06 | 12.4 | 12.9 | 12.8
